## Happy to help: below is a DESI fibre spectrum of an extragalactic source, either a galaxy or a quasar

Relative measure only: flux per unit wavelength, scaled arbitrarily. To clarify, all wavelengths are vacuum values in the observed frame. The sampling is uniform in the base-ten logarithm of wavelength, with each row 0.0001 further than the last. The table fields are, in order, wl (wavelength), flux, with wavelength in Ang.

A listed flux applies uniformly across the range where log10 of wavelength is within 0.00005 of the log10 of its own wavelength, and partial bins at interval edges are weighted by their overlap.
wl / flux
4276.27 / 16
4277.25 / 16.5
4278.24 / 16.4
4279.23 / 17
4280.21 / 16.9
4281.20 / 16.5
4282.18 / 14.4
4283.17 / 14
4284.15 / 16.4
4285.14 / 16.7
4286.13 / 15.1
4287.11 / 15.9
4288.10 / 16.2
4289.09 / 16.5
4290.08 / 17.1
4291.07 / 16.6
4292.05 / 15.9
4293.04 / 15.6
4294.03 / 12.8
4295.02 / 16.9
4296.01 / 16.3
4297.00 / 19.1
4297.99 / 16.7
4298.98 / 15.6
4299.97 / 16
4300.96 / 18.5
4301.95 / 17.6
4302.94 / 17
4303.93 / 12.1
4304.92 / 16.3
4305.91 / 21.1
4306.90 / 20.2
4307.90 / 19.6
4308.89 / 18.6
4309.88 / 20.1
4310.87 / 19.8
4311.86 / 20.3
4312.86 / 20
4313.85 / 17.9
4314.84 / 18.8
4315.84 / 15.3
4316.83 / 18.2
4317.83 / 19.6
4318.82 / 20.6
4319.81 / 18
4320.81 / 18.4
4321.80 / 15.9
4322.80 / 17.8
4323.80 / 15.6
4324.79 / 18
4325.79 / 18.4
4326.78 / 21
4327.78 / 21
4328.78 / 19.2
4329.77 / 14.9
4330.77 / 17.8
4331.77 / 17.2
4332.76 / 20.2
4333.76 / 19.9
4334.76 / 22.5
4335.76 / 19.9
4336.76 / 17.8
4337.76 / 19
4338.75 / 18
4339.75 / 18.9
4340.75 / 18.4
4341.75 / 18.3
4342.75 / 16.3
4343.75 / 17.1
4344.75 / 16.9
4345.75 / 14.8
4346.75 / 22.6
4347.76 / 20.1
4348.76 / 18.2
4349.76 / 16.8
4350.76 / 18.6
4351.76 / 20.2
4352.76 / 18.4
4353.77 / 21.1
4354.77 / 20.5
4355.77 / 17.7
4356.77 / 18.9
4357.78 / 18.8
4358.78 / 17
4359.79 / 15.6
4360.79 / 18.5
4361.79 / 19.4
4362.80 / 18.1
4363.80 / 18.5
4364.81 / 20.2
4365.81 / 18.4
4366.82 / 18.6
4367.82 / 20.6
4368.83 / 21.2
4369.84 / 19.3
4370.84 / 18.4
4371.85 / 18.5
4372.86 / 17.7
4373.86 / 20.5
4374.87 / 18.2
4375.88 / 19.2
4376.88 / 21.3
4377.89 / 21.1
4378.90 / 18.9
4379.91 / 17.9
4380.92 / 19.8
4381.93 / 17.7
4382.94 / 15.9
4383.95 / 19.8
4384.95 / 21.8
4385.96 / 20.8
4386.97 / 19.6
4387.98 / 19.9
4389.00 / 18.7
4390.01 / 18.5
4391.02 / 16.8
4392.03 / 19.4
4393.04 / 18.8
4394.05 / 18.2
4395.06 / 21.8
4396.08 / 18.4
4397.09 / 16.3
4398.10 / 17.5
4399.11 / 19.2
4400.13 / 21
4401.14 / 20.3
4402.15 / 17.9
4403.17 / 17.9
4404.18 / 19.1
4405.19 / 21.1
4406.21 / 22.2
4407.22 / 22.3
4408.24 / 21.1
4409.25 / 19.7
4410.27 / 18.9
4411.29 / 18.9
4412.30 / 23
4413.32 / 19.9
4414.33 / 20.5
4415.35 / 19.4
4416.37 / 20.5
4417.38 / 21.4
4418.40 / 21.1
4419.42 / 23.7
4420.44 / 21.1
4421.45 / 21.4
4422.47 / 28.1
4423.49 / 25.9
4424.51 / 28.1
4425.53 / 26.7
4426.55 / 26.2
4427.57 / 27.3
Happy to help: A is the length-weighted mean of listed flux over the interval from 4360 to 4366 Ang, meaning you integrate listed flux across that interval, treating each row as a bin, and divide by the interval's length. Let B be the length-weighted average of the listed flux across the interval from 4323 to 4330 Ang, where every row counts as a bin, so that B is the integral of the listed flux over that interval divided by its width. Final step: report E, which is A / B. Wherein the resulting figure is 1.02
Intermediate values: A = 18.7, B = 18.4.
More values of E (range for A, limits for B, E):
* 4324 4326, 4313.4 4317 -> 1.02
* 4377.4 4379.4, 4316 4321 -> 1.07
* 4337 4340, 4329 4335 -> 1.00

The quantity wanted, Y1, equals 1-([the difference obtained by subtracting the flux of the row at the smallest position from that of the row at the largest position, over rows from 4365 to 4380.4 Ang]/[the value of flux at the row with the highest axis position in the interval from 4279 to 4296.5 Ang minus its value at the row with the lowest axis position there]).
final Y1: 0.3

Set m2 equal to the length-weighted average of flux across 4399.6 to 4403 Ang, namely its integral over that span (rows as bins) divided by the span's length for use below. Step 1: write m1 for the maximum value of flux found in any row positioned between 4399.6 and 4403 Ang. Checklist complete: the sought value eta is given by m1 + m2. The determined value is 41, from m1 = 21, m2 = 19.5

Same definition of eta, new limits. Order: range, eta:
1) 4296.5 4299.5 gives 36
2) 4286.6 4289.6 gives 33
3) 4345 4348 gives 41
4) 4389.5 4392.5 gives 38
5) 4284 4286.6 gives 33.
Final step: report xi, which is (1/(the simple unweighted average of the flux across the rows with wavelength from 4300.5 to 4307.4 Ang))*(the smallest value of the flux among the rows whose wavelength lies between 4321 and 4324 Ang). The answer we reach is 0.89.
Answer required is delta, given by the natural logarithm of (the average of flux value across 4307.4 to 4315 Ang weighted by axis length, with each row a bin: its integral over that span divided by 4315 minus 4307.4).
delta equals 2.97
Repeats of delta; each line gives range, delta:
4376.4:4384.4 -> 2.95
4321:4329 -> 2.91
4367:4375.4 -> 2.96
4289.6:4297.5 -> 2.79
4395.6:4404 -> 2.92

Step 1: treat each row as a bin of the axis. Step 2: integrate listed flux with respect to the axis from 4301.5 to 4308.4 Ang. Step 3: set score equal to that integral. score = 122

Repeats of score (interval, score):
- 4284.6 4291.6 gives 114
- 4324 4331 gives 130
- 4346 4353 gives 134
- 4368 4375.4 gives 142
